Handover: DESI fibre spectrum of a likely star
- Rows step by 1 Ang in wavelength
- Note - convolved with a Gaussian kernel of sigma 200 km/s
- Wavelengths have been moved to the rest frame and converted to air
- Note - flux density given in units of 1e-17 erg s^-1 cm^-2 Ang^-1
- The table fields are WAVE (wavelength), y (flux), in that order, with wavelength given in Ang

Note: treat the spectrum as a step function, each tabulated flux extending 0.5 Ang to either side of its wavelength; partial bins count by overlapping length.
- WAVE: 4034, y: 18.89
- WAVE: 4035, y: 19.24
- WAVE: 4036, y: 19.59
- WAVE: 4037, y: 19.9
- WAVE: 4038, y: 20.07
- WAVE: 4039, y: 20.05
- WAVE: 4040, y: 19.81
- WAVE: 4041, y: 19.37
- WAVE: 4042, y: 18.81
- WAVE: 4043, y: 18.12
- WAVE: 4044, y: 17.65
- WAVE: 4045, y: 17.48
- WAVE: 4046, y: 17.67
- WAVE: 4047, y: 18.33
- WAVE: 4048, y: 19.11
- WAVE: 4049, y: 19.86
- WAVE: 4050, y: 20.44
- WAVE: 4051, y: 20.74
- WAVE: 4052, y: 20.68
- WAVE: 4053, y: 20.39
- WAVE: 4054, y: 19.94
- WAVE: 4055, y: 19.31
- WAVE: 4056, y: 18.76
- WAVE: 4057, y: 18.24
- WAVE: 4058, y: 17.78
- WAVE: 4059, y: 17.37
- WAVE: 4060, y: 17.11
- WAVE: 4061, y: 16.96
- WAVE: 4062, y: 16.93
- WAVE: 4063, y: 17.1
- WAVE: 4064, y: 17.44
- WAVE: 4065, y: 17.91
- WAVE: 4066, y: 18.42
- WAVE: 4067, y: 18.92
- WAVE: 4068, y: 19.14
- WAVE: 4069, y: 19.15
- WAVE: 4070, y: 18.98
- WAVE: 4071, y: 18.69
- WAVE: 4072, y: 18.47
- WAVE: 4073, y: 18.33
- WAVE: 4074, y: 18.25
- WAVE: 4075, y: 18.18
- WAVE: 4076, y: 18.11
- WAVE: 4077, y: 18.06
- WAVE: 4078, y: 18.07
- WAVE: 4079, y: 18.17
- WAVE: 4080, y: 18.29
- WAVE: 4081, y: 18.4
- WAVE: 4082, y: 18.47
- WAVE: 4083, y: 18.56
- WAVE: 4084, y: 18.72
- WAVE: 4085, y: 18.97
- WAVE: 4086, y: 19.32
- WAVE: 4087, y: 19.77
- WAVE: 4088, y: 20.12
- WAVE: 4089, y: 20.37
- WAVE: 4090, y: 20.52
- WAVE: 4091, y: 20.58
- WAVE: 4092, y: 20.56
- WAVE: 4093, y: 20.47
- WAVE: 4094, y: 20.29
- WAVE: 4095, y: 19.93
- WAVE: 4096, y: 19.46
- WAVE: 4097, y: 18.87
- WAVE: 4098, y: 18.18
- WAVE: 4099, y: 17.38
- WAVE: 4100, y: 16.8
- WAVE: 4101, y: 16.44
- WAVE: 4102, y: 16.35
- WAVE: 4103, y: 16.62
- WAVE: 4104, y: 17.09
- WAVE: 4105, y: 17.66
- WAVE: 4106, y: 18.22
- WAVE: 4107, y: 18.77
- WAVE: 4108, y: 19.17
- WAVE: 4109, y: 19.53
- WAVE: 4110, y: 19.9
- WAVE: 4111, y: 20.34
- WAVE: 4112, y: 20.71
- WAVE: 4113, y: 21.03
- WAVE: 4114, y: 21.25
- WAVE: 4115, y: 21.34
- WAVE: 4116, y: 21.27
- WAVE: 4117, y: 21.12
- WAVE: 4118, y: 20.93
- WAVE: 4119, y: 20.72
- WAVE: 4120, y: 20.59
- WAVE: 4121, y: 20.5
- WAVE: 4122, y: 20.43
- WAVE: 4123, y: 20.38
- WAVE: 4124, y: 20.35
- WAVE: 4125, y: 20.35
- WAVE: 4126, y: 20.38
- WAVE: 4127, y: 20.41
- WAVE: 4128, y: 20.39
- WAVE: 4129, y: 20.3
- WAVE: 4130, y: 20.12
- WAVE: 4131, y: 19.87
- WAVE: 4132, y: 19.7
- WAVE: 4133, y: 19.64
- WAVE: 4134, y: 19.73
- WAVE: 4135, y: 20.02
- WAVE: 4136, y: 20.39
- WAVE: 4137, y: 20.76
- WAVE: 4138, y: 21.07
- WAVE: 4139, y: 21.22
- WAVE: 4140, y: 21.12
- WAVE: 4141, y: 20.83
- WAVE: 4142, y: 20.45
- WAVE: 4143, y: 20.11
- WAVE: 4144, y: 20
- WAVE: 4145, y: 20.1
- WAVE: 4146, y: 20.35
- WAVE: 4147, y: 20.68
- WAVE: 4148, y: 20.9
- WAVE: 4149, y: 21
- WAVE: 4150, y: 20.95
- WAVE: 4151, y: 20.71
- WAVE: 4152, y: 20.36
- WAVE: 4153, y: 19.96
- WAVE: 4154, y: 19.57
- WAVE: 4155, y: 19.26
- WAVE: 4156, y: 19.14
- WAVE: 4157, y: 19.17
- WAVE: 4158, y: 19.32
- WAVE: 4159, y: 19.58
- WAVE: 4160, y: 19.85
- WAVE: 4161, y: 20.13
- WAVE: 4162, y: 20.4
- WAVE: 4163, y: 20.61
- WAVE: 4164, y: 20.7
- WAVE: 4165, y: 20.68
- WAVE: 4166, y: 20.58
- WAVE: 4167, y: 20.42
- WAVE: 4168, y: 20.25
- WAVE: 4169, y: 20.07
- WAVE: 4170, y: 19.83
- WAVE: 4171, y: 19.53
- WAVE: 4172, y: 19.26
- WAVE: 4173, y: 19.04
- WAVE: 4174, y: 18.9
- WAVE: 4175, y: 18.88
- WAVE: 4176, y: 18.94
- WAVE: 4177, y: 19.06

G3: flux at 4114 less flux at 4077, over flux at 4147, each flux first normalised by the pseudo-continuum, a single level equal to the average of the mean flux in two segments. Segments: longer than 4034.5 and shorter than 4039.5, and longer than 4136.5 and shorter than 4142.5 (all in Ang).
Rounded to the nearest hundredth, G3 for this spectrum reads 0.15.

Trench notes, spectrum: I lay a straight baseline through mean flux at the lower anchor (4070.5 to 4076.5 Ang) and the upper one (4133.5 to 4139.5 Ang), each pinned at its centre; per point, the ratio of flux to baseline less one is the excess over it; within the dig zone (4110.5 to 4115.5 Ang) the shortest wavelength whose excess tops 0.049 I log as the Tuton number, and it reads 4112 Ang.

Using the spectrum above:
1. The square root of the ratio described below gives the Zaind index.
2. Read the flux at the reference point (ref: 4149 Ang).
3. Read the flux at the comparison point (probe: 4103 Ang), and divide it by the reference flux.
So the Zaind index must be 0.89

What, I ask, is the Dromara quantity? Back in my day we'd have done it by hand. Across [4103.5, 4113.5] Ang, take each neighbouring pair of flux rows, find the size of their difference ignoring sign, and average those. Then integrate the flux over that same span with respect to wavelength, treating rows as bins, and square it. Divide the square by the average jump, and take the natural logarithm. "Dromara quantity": 11.3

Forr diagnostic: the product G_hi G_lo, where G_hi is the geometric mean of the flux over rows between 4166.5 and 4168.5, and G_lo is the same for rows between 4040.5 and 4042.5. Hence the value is 388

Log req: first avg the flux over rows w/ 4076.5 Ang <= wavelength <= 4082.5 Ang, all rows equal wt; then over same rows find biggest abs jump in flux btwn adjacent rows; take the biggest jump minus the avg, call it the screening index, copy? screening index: -18.1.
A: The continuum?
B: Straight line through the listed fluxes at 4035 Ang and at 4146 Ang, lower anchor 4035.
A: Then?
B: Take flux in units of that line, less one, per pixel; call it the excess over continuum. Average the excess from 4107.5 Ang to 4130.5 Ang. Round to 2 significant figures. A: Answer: 0.021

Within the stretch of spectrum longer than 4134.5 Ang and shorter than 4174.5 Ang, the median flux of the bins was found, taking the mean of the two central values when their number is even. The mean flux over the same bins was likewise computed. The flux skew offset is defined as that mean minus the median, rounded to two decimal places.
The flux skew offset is -0.12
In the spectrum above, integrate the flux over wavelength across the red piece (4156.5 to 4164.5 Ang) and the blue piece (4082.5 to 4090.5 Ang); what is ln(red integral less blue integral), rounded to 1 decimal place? 1.2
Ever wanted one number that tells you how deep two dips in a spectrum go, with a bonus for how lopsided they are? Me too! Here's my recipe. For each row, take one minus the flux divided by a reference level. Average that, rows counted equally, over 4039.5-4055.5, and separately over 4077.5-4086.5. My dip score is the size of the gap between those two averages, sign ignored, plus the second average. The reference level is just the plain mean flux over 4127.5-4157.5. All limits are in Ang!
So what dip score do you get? 0.118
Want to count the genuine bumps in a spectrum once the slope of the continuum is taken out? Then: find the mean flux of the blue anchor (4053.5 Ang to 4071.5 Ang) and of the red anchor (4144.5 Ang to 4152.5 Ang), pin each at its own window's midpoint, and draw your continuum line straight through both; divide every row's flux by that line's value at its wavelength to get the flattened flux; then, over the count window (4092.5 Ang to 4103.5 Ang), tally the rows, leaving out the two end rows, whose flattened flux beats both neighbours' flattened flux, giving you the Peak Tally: 0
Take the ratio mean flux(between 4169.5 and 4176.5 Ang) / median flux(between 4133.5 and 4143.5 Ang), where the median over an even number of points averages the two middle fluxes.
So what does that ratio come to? 0.93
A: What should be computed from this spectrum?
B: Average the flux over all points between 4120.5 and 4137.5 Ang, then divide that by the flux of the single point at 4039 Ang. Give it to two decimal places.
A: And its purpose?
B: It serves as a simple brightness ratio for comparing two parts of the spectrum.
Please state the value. 1.01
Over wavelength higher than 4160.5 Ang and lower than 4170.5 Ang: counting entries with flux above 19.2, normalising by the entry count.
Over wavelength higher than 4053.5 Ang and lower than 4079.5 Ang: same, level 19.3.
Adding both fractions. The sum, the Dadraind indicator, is 1.1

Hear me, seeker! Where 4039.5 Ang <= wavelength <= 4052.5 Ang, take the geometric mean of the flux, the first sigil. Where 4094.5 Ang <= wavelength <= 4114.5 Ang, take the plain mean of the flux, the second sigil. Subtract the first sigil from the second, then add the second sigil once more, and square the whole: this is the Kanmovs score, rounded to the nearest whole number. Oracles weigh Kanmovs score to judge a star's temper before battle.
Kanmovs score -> 336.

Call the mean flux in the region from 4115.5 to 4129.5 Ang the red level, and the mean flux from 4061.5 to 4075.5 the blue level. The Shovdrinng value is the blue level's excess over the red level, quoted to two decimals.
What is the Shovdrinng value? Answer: -2.30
